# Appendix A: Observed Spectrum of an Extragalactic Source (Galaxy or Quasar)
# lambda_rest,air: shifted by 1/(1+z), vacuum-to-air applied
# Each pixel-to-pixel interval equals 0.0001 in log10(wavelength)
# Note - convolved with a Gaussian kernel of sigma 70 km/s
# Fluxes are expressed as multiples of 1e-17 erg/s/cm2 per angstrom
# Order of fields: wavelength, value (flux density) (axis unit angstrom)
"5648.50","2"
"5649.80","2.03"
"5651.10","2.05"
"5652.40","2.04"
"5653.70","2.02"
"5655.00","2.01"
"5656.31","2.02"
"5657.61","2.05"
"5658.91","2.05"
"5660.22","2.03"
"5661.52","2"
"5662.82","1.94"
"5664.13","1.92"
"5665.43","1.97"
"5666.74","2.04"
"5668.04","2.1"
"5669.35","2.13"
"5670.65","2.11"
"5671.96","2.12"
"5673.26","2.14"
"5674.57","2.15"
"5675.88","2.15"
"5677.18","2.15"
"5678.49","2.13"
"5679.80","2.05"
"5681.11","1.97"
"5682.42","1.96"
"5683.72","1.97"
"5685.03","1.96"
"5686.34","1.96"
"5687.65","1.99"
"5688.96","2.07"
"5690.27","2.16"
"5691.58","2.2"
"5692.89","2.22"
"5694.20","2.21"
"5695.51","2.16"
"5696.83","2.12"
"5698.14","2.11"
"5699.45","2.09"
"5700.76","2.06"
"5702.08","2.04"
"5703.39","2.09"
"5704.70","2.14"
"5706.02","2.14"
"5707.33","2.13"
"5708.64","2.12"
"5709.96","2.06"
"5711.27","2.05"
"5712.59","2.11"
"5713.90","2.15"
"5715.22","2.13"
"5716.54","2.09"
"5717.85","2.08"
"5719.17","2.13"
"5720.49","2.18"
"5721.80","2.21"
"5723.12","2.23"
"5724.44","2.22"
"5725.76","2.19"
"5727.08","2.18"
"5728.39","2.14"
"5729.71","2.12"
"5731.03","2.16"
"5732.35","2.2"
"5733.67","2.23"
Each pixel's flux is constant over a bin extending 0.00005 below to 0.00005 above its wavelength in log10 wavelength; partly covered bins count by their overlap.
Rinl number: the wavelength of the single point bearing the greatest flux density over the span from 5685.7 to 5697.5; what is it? 5692.89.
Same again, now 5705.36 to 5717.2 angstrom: 5713.90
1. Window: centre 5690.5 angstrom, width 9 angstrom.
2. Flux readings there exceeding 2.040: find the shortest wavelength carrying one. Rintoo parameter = 5688.96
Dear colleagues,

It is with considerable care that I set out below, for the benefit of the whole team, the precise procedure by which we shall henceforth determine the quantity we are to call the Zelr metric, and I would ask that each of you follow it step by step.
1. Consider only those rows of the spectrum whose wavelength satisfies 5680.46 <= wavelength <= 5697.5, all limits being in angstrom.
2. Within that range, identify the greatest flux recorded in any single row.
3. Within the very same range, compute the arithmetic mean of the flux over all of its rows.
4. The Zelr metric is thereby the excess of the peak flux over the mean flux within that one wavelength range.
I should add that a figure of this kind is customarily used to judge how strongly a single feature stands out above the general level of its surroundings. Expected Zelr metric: 0.15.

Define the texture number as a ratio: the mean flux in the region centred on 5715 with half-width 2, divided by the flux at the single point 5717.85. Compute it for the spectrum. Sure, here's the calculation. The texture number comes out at 1.021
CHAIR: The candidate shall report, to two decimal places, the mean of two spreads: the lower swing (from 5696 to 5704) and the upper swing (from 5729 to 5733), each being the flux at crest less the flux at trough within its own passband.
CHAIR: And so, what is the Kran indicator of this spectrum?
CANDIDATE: 0.08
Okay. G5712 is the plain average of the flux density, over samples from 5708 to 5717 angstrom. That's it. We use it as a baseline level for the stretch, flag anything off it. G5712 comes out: 2.10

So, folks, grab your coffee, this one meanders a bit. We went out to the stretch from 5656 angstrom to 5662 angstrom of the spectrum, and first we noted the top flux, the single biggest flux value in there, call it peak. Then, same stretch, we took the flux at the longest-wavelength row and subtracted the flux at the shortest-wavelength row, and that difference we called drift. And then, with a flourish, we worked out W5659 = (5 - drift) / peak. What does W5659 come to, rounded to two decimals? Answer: 2.45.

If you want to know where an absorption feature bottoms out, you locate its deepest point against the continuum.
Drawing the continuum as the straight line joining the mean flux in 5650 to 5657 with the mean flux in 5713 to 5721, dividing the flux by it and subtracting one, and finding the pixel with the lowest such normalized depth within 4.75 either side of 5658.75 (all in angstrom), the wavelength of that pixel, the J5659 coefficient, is 5662.82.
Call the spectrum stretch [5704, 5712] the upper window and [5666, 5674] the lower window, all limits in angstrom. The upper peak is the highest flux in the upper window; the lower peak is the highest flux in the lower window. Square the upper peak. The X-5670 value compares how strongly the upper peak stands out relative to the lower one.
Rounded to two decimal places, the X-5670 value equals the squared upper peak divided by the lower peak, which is 2.14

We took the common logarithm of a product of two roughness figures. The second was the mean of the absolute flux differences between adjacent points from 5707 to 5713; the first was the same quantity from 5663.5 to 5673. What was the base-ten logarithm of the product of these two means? -2.85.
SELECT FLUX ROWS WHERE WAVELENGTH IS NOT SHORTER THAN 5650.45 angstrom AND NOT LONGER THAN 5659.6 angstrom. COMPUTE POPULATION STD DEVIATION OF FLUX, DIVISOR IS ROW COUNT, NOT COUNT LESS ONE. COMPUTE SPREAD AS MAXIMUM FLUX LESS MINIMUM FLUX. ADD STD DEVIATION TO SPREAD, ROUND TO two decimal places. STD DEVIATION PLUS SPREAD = 0.06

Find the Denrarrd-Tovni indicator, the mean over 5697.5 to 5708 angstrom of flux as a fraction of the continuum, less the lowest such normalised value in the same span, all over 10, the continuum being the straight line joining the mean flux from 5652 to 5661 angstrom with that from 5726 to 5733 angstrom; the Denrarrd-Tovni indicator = 0.0028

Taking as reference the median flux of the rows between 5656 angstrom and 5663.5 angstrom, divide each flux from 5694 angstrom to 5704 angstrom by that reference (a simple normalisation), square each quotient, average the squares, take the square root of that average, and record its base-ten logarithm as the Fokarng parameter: 0.018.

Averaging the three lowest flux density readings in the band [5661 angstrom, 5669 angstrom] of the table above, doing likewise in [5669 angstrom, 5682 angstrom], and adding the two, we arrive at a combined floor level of 3.99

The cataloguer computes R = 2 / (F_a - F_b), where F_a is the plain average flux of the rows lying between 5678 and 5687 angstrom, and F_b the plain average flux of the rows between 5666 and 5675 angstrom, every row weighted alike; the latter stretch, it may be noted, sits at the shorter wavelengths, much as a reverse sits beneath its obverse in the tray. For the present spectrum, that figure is -18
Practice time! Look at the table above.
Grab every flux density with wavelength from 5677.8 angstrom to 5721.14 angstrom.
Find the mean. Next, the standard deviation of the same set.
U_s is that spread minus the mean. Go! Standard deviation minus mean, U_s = -2.02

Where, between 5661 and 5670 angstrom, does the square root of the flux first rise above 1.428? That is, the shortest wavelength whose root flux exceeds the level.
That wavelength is 5666.74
